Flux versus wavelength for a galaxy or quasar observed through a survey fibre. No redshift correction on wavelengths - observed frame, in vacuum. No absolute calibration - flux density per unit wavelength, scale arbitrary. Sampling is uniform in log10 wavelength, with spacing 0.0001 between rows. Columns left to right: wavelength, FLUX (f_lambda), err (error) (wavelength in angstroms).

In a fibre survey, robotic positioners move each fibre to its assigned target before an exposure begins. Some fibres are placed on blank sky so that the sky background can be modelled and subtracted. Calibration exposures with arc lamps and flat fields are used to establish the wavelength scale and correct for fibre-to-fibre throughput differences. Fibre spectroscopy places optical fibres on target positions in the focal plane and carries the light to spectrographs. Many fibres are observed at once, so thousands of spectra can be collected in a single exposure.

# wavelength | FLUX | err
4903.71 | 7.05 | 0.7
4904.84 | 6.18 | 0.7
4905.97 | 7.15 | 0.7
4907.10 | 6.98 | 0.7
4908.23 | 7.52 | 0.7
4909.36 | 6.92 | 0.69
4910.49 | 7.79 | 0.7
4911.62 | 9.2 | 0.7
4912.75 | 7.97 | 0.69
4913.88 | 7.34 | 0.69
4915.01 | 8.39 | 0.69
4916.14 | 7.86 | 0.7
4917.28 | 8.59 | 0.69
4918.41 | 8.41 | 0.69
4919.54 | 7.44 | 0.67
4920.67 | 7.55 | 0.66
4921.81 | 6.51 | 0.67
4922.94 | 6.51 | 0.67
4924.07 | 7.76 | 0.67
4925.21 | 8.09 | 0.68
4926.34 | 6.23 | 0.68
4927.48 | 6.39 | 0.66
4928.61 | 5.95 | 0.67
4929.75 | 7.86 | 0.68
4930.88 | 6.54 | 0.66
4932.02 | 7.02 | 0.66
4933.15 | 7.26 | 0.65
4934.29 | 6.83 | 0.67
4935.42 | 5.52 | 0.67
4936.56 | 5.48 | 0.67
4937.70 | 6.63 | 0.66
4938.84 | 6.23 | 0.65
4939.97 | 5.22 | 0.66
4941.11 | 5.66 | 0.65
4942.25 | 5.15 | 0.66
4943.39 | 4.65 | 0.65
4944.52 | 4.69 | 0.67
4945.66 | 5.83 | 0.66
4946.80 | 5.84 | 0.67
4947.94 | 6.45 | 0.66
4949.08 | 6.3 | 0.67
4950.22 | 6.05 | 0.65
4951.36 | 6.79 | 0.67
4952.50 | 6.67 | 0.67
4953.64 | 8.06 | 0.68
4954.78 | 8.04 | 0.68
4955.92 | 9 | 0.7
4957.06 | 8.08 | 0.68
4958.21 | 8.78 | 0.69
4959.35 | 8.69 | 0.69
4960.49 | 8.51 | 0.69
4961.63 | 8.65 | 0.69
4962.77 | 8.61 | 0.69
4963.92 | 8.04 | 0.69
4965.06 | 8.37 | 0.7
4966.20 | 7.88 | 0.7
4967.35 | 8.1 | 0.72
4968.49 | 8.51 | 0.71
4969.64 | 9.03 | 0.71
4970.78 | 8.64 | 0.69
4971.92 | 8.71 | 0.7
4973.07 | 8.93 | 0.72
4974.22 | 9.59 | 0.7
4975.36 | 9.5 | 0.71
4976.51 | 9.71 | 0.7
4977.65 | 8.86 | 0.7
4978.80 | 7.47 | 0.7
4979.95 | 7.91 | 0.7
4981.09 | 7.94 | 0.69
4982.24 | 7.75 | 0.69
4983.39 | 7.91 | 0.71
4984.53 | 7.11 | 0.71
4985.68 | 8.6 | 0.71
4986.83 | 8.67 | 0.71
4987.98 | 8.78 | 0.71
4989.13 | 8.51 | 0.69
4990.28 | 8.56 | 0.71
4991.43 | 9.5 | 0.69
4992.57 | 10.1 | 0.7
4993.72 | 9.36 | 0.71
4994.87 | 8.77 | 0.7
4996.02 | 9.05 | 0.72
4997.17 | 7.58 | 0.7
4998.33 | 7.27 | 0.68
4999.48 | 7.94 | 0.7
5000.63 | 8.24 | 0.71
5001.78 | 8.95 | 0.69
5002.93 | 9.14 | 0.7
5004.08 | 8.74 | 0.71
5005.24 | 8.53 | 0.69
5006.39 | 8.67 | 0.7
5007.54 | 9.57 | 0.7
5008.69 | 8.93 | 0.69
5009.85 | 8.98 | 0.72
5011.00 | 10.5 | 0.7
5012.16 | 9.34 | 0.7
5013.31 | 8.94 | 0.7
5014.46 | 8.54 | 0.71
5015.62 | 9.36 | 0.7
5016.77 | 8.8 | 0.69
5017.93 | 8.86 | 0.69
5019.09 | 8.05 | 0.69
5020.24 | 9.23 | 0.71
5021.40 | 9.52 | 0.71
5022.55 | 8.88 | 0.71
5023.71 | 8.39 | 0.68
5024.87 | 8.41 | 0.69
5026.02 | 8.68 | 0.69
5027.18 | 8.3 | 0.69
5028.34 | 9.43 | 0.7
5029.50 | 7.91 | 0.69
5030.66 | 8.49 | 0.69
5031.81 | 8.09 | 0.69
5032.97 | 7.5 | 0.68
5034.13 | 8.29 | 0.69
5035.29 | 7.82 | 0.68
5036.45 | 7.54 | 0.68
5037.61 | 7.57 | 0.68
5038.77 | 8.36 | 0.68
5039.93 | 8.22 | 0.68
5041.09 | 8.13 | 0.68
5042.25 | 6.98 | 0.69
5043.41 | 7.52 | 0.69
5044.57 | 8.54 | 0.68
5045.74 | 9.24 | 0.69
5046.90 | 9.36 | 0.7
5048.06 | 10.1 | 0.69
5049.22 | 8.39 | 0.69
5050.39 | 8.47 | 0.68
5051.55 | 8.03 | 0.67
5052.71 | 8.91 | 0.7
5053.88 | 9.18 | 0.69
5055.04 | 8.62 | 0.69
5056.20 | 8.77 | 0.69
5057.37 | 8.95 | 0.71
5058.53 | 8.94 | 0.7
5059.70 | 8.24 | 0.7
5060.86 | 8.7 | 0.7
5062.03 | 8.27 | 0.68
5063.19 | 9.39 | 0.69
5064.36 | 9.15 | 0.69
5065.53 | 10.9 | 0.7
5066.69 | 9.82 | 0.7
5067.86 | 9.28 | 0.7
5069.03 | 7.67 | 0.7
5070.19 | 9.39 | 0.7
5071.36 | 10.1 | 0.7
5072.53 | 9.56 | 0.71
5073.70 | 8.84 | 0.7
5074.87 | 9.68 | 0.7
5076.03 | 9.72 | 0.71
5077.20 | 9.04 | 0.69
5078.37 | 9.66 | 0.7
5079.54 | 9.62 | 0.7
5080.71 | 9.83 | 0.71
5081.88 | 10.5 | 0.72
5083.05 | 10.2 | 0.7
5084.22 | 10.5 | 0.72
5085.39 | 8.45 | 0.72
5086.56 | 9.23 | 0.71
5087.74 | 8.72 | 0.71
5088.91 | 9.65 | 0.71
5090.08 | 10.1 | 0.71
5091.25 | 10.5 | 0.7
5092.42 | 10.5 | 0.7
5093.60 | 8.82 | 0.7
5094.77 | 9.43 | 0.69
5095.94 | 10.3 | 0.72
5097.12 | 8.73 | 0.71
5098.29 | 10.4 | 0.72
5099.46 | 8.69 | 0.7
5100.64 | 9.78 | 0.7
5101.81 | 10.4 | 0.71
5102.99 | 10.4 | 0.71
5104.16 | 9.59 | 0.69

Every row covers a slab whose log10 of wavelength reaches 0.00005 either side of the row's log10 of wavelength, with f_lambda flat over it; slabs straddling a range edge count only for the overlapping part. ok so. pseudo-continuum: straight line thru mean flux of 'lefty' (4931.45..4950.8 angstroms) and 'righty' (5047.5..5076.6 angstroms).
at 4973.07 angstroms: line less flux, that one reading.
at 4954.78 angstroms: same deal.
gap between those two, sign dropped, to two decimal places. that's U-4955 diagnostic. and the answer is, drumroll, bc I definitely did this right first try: 0.41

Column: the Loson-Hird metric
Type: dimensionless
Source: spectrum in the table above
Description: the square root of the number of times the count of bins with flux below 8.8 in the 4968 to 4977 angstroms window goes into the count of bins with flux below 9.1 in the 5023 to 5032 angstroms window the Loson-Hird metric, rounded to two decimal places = 1.53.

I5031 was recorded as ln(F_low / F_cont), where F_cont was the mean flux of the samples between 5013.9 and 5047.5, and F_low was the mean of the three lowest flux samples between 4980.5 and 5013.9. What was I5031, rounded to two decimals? -0.14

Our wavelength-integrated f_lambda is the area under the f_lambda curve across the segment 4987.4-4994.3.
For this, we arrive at 63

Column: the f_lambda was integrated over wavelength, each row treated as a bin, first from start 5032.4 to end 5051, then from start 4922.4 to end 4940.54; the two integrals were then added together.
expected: 273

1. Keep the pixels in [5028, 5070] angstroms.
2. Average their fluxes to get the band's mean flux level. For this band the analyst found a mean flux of 8.58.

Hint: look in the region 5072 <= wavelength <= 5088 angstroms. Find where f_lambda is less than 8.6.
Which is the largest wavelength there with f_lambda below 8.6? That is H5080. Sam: 5085.39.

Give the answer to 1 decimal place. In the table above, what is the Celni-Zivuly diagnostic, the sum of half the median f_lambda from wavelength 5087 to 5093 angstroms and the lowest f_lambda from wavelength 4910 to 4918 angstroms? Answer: 12.4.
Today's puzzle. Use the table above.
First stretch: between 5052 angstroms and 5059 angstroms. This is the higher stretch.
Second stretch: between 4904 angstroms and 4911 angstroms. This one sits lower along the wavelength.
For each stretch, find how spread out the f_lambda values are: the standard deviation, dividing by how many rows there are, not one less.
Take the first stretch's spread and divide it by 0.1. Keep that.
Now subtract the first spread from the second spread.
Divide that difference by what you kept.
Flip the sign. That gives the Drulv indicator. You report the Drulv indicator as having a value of -0.20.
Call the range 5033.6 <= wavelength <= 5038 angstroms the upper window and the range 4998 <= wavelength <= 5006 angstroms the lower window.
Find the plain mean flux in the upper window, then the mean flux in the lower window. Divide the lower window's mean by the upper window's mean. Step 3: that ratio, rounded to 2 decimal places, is 1.08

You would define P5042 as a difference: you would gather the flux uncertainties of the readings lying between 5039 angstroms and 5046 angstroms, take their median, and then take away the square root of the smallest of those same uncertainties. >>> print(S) -0.140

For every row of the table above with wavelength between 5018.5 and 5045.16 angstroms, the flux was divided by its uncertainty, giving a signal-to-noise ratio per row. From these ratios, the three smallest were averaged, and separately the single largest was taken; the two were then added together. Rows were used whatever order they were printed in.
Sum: 24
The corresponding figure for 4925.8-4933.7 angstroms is 21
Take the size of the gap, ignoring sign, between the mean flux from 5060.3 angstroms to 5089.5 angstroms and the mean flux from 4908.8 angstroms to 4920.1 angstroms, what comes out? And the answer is 1.4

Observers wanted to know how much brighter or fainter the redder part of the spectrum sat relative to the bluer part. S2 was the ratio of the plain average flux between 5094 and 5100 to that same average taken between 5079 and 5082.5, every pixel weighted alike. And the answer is 0.95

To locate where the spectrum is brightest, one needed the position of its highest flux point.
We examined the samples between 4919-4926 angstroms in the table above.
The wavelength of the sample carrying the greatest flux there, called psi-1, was 4925.21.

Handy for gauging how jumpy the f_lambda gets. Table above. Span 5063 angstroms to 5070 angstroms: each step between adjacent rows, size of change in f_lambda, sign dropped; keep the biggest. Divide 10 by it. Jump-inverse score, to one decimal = 5.7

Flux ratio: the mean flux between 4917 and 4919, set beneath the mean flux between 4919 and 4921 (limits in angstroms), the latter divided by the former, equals 0.88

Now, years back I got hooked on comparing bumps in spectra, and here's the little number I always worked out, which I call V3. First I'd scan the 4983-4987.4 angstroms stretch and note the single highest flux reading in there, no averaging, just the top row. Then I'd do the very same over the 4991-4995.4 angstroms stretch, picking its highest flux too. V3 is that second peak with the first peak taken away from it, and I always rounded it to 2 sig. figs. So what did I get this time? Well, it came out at 1.4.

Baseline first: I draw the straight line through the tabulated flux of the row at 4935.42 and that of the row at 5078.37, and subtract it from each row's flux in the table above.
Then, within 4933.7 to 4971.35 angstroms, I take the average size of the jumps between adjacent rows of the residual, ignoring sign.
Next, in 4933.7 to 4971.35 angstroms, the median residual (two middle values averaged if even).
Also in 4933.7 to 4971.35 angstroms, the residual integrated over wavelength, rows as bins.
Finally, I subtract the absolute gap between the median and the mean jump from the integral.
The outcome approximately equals 41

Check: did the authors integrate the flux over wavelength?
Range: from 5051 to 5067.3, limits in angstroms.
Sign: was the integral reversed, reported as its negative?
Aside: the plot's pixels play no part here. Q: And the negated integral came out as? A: -147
